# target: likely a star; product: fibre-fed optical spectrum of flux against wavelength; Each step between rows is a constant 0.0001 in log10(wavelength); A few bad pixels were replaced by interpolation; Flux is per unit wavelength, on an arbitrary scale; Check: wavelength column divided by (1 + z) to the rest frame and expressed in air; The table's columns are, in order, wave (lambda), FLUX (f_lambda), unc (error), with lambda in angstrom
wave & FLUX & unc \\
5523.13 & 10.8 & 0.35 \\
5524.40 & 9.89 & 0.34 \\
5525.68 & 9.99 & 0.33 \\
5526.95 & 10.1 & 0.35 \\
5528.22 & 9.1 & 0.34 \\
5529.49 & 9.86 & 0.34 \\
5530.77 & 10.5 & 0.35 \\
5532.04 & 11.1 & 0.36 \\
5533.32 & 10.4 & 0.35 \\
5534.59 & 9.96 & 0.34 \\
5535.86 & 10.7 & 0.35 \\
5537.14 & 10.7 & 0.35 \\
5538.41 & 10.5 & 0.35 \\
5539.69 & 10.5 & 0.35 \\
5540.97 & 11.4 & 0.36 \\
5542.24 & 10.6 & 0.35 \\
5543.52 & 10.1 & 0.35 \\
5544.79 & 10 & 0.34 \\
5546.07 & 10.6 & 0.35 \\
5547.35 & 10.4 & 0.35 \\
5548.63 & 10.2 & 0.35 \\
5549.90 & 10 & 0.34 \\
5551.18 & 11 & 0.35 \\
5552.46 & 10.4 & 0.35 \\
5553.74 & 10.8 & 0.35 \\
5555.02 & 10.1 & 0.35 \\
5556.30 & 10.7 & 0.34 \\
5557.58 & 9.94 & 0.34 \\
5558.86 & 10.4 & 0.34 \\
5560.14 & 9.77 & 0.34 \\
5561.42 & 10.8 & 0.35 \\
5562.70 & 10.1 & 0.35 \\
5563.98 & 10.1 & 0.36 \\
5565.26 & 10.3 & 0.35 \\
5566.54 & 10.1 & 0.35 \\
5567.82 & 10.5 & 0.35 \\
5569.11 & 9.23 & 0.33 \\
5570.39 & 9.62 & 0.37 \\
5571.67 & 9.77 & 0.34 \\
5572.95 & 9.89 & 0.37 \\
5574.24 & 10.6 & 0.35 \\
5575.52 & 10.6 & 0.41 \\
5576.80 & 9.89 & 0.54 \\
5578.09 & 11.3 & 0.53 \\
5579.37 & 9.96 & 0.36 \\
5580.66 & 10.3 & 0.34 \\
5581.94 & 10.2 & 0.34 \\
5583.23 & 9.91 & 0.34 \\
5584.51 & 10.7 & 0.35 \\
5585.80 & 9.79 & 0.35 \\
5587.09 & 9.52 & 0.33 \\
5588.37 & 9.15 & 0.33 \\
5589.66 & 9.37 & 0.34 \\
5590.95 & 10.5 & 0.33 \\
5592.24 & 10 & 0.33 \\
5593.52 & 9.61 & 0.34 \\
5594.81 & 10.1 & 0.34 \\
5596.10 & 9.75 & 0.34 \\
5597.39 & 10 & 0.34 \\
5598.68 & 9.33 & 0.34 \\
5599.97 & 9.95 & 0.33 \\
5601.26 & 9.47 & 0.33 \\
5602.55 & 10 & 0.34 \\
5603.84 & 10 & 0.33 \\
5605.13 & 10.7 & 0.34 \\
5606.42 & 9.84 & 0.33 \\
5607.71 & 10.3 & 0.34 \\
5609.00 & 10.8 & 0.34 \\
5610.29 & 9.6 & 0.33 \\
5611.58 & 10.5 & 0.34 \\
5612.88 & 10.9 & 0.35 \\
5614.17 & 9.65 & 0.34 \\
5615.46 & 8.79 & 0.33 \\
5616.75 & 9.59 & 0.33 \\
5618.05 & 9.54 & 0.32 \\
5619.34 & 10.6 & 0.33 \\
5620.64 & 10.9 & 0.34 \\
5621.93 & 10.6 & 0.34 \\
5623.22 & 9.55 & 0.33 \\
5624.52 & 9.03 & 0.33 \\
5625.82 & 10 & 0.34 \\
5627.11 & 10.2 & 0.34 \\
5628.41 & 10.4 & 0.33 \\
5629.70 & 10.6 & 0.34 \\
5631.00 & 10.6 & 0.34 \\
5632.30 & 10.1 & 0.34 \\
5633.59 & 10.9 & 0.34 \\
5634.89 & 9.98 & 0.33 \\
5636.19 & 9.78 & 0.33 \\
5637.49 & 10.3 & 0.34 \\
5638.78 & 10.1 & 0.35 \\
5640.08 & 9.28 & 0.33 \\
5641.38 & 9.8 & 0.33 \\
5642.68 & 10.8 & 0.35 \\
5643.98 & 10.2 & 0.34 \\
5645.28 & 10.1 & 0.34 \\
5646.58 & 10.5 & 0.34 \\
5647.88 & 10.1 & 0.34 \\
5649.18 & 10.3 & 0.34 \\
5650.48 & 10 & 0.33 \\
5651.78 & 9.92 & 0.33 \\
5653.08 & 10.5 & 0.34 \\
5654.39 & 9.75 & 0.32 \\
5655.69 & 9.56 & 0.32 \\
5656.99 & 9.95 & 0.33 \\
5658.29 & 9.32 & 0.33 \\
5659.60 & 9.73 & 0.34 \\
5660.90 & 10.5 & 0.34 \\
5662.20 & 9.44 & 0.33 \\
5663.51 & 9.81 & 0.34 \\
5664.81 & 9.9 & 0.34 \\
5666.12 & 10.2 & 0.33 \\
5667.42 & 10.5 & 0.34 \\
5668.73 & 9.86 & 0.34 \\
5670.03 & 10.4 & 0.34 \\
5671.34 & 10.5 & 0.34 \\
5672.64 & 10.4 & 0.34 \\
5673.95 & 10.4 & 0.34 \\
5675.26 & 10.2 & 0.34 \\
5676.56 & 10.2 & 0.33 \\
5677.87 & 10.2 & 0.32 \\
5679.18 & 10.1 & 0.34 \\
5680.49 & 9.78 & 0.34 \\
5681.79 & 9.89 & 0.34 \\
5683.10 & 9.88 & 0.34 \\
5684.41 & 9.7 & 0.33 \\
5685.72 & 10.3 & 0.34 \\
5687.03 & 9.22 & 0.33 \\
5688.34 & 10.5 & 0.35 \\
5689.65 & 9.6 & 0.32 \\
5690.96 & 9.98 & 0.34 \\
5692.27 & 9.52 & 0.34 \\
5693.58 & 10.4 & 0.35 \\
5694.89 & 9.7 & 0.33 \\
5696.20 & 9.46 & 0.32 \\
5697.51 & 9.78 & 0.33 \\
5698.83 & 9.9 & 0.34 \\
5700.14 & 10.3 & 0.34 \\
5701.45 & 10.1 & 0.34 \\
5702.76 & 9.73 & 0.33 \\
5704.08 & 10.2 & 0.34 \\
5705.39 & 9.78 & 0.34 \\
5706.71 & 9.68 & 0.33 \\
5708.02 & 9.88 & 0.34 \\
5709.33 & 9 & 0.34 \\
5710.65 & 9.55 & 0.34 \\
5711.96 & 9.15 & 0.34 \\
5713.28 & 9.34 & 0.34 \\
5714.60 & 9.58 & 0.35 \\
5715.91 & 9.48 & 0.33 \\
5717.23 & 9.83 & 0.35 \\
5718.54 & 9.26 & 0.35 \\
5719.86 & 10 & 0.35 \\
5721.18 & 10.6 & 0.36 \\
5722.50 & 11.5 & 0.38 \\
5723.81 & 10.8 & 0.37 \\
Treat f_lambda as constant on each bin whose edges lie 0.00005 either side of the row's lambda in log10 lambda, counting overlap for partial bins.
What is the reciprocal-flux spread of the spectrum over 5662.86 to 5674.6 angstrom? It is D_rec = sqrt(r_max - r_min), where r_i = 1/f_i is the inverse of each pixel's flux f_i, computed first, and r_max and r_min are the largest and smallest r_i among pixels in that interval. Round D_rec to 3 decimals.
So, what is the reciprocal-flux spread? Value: 0.082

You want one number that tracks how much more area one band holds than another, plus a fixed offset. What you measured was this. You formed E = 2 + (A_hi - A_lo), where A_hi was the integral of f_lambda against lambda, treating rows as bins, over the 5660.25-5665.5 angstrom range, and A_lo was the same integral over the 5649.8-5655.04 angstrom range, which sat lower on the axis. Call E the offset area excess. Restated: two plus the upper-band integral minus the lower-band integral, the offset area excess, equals 1.4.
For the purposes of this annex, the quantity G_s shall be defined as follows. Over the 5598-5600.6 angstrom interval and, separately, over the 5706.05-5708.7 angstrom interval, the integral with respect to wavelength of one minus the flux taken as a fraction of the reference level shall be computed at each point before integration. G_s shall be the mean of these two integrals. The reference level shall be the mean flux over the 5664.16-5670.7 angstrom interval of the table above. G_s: 0.12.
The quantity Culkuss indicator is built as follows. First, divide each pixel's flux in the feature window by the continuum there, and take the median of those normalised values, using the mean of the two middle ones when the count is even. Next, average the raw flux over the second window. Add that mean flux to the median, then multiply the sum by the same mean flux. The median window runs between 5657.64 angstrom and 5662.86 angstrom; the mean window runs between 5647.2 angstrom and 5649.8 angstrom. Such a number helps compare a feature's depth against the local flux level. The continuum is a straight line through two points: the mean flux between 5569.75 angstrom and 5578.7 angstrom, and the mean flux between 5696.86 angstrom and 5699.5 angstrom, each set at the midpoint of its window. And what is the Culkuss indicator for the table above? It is 114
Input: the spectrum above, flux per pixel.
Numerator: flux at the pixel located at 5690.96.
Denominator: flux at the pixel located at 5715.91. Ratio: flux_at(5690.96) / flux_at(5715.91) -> 1.053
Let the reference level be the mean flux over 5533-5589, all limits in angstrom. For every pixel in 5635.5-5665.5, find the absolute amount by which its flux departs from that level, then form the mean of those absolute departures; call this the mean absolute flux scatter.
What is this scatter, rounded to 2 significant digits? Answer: 0.39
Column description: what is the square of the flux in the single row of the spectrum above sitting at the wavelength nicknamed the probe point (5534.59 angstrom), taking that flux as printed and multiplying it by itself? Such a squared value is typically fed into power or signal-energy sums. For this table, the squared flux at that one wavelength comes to 99.2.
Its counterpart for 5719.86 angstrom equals 100.0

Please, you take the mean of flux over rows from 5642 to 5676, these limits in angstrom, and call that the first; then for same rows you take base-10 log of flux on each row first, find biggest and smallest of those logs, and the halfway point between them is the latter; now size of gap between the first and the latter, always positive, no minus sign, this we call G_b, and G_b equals 9.11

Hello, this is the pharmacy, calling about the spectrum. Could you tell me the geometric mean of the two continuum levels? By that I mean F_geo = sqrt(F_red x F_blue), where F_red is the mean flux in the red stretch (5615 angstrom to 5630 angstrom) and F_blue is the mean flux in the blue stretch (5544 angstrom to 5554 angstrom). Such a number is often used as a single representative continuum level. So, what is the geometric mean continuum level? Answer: 10.2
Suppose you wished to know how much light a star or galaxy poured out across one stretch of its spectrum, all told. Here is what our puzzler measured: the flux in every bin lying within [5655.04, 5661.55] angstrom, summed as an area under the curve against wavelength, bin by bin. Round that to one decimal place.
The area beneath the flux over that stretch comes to 63.9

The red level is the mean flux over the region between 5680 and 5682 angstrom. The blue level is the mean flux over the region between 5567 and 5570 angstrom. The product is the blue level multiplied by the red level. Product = 97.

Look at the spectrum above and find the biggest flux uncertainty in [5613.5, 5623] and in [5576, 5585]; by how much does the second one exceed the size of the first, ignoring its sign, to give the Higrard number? 0.200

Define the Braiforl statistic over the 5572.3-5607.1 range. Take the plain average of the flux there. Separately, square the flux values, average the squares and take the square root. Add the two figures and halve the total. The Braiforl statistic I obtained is 10.0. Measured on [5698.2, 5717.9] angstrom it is 9.7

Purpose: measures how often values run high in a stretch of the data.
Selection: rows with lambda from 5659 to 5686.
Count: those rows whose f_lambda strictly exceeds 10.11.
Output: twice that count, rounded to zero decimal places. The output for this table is 22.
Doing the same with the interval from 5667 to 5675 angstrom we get 10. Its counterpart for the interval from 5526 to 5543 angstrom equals 18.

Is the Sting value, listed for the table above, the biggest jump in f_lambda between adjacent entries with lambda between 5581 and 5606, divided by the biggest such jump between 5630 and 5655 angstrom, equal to 1.13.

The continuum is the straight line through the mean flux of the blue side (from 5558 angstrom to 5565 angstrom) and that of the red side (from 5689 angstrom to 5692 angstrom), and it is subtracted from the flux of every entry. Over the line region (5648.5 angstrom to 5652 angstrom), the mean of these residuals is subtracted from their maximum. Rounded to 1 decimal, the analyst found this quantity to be 0.2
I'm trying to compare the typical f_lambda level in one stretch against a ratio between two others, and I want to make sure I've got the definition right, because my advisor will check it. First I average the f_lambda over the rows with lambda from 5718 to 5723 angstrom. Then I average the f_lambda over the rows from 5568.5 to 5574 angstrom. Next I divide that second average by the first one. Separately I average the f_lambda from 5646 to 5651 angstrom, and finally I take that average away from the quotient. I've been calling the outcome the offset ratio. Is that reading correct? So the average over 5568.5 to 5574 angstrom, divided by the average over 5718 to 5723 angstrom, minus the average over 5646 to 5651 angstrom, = -9.3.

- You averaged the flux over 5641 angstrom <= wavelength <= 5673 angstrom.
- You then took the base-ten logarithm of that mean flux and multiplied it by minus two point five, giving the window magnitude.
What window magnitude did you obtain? -2.51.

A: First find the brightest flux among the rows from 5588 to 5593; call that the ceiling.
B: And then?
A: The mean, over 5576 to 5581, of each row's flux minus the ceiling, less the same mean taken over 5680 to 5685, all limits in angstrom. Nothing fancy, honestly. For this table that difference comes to 0.6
